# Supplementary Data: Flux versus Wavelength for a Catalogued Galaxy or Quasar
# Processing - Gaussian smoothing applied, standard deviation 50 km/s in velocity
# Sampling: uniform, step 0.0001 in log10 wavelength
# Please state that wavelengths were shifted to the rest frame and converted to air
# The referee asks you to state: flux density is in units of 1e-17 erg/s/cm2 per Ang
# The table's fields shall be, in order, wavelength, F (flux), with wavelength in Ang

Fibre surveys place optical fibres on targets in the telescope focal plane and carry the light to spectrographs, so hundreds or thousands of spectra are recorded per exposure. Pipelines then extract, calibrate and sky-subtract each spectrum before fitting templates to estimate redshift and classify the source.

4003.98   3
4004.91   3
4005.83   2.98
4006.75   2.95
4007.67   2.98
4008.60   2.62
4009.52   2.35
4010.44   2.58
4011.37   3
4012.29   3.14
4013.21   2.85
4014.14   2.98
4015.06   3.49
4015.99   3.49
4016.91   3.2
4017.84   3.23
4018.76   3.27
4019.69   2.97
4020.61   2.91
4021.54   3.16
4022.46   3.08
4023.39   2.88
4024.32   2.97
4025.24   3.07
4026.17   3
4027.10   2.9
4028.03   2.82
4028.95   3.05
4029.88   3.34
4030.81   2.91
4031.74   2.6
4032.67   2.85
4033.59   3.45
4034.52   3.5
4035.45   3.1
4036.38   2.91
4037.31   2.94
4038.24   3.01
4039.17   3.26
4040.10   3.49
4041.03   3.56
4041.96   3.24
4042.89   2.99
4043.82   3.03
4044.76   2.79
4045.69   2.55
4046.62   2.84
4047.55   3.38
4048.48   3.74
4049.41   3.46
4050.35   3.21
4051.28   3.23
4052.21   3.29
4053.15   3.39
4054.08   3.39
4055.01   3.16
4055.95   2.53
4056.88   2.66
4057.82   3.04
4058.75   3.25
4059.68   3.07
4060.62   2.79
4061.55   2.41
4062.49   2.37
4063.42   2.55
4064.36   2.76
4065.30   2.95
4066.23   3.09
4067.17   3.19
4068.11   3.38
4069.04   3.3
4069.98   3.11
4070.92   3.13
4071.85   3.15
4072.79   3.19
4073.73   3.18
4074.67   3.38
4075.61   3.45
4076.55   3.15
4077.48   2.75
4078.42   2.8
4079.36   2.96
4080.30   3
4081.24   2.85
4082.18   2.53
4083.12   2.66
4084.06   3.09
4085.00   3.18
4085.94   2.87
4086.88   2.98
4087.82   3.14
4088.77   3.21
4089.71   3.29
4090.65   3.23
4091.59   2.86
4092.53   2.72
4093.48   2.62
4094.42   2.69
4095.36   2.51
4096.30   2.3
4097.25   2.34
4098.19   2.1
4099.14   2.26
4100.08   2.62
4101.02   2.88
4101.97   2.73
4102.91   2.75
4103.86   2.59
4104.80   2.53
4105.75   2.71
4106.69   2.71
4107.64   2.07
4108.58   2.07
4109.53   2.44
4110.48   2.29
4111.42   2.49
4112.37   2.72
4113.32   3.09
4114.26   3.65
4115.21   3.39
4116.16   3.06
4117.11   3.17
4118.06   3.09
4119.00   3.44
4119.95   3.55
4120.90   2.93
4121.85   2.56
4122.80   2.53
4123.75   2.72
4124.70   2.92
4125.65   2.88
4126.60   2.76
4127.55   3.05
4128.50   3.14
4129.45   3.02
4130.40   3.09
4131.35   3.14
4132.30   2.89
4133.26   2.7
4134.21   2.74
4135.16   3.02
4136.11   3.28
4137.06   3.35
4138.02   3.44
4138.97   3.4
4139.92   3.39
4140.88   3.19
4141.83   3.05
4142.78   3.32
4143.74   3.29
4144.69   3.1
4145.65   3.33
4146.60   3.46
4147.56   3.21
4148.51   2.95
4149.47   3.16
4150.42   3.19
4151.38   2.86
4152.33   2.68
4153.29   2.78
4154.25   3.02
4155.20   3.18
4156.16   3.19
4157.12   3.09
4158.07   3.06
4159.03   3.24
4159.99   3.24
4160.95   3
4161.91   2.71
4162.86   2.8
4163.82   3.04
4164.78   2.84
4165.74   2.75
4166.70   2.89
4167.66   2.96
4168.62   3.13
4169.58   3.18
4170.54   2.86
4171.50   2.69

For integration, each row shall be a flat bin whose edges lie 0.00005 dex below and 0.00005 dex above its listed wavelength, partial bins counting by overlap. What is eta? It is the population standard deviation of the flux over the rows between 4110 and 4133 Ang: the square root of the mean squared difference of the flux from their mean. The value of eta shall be 0.33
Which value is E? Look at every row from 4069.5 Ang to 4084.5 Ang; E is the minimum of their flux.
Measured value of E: 2.53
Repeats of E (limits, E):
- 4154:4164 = 2.71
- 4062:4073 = 2.37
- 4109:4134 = 2.29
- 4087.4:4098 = 2.3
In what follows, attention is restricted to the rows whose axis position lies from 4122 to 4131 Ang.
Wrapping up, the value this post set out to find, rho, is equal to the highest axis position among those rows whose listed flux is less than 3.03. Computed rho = 4129.45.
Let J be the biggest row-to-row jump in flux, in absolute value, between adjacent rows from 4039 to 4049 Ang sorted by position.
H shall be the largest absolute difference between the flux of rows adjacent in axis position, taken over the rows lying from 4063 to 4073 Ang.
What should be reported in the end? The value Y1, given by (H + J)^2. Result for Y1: 0.56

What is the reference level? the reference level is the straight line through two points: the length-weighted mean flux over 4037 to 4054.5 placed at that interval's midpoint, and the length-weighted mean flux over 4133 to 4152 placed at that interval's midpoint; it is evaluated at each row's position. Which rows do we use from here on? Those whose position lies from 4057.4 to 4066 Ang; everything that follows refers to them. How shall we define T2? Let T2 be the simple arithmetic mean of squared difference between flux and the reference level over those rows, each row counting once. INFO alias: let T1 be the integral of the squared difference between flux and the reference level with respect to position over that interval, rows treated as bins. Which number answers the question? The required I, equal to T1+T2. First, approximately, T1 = 2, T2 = 0.24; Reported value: 2.3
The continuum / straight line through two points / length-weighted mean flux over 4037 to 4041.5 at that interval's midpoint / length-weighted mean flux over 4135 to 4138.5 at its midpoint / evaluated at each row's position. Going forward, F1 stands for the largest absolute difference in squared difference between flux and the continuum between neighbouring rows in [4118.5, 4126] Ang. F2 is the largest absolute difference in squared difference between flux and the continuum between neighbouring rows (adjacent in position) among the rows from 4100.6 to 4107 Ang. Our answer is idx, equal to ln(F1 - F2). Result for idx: -1.8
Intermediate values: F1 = 0.40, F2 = 0.24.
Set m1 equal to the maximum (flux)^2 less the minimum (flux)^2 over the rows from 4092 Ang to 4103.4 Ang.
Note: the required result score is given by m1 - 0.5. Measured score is 3.4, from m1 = 4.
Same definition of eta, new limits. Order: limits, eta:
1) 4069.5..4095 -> 0.24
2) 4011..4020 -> 0.21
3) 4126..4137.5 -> 0.20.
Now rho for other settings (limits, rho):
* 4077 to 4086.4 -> 4085.94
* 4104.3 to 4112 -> 4111.42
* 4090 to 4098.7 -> 4098.19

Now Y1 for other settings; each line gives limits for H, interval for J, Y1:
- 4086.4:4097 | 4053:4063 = 1.00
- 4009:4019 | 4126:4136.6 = 0.64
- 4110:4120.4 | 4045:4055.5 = 1.21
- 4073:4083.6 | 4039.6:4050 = 0.88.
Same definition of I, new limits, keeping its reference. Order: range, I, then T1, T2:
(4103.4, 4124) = 7.2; 7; 0.33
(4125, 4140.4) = 1.1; 1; 0.07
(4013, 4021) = 0.5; 0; 0.05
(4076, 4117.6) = 12.8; 12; 0.30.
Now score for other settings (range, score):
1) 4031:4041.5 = 5.4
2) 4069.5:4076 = 1.7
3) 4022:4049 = 7.0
